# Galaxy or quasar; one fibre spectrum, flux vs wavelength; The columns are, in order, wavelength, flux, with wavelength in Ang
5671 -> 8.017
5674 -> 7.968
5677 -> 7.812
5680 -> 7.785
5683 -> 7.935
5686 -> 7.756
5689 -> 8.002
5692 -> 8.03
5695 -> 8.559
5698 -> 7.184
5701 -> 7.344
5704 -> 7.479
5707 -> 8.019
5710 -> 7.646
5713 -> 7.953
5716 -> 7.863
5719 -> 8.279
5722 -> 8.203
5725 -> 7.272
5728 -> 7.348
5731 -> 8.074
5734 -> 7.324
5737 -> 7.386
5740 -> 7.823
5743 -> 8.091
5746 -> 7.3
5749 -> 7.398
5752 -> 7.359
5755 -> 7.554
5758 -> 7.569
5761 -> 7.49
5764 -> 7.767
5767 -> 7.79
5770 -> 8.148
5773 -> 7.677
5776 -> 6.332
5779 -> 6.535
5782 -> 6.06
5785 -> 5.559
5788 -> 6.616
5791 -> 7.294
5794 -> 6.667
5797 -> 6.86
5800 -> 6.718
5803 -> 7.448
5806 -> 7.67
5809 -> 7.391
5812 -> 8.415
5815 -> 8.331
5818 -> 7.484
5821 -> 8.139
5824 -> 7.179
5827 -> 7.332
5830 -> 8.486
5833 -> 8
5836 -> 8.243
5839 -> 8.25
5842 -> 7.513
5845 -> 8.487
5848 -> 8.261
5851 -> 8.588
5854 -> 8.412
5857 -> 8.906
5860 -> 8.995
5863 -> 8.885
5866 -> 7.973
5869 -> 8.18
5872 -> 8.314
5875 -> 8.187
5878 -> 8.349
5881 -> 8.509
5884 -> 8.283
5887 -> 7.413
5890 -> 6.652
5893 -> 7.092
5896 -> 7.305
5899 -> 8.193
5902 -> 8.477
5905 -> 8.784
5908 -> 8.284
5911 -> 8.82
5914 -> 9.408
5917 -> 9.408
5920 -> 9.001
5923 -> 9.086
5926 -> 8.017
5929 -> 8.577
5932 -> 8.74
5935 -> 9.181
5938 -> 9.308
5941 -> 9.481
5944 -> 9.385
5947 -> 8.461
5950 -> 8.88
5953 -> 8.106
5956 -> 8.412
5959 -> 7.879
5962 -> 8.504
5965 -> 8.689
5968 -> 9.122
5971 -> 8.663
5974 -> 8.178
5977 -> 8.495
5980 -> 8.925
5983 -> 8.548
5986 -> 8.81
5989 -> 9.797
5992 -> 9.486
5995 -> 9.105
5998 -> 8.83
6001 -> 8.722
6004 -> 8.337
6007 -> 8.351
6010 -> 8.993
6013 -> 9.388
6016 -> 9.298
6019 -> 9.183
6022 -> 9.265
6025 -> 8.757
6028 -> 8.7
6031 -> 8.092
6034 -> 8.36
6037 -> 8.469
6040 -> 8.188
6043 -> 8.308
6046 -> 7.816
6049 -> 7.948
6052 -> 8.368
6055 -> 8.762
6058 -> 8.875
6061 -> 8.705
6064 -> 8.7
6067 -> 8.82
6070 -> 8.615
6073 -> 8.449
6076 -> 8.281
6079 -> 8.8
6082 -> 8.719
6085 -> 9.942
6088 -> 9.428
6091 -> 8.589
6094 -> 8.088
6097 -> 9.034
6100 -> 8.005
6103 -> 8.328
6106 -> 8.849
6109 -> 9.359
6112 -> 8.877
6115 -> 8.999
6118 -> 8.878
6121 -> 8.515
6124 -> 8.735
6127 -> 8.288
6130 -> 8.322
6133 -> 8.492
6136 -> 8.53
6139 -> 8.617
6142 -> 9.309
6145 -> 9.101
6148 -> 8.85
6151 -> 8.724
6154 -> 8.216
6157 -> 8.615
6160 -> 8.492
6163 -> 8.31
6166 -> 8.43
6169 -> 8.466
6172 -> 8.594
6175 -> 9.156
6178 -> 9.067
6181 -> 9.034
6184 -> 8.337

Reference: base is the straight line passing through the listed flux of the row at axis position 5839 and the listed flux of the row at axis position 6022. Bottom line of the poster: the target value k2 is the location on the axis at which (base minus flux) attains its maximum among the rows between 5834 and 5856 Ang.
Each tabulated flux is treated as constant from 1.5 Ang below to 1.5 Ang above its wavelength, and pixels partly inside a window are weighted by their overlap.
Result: 5842 Ang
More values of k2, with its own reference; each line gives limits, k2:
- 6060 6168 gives 6154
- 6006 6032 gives 6031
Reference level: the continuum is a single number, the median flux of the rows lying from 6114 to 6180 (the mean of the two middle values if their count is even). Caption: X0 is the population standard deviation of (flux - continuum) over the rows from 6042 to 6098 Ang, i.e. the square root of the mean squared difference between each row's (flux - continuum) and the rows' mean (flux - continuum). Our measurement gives 0.48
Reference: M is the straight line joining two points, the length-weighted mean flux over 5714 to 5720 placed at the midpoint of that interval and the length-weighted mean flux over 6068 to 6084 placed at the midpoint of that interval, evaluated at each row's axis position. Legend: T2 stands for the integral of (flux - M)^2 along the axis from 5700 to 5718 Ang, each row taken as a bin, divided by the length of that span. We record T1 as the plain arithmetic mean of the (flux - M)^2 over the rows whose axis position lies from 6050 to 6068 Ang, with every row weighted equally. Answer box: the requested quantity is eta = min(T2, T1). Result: 0.04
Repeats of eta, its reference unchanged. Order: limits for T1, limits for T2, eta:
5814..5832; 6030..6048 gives 0.18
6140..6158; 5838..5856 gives 0.13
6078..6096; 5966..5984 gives 0.13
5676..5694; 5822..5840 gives 0.02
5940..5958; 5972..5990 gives 0.31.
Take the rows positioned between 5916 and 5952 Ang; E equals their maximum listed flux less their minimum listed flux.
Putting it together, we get 1.46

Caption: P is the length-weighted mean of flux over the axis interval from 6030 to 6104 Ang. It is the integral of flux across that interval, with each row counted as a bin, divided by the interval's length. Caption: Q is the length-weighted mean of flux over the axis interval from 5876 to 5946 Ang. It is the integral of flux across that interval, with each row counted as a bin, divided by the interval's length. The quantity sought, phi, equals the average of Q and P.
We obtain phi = 8.53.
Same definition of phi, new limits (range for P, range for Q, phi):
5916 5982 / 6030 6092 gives 8.66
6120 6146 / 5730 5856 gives 8.10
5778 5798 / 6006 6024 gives 7.80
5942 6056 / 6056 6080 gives 8.67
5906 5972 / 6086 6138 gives 8.73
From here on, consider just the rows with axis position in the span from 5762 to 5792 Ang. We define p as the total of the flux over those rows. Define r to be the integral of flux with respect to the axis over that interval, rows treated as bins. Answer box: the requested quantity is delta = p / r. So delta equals 0.333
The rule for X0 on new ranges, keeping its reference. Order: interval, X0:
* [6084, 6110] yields 0.62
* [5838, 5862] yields 0.43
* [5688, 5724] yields 0.38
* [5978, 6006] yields 0.43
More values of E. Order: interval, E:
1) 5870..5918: 2.76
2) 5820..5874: 1.82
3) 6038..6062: 1.06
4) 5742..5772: 0.85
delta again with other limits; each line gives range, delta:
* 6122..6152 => 0.333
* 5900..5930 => 0.334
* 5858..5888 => 0.332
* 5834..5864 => 0.334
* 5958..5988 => 0.332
